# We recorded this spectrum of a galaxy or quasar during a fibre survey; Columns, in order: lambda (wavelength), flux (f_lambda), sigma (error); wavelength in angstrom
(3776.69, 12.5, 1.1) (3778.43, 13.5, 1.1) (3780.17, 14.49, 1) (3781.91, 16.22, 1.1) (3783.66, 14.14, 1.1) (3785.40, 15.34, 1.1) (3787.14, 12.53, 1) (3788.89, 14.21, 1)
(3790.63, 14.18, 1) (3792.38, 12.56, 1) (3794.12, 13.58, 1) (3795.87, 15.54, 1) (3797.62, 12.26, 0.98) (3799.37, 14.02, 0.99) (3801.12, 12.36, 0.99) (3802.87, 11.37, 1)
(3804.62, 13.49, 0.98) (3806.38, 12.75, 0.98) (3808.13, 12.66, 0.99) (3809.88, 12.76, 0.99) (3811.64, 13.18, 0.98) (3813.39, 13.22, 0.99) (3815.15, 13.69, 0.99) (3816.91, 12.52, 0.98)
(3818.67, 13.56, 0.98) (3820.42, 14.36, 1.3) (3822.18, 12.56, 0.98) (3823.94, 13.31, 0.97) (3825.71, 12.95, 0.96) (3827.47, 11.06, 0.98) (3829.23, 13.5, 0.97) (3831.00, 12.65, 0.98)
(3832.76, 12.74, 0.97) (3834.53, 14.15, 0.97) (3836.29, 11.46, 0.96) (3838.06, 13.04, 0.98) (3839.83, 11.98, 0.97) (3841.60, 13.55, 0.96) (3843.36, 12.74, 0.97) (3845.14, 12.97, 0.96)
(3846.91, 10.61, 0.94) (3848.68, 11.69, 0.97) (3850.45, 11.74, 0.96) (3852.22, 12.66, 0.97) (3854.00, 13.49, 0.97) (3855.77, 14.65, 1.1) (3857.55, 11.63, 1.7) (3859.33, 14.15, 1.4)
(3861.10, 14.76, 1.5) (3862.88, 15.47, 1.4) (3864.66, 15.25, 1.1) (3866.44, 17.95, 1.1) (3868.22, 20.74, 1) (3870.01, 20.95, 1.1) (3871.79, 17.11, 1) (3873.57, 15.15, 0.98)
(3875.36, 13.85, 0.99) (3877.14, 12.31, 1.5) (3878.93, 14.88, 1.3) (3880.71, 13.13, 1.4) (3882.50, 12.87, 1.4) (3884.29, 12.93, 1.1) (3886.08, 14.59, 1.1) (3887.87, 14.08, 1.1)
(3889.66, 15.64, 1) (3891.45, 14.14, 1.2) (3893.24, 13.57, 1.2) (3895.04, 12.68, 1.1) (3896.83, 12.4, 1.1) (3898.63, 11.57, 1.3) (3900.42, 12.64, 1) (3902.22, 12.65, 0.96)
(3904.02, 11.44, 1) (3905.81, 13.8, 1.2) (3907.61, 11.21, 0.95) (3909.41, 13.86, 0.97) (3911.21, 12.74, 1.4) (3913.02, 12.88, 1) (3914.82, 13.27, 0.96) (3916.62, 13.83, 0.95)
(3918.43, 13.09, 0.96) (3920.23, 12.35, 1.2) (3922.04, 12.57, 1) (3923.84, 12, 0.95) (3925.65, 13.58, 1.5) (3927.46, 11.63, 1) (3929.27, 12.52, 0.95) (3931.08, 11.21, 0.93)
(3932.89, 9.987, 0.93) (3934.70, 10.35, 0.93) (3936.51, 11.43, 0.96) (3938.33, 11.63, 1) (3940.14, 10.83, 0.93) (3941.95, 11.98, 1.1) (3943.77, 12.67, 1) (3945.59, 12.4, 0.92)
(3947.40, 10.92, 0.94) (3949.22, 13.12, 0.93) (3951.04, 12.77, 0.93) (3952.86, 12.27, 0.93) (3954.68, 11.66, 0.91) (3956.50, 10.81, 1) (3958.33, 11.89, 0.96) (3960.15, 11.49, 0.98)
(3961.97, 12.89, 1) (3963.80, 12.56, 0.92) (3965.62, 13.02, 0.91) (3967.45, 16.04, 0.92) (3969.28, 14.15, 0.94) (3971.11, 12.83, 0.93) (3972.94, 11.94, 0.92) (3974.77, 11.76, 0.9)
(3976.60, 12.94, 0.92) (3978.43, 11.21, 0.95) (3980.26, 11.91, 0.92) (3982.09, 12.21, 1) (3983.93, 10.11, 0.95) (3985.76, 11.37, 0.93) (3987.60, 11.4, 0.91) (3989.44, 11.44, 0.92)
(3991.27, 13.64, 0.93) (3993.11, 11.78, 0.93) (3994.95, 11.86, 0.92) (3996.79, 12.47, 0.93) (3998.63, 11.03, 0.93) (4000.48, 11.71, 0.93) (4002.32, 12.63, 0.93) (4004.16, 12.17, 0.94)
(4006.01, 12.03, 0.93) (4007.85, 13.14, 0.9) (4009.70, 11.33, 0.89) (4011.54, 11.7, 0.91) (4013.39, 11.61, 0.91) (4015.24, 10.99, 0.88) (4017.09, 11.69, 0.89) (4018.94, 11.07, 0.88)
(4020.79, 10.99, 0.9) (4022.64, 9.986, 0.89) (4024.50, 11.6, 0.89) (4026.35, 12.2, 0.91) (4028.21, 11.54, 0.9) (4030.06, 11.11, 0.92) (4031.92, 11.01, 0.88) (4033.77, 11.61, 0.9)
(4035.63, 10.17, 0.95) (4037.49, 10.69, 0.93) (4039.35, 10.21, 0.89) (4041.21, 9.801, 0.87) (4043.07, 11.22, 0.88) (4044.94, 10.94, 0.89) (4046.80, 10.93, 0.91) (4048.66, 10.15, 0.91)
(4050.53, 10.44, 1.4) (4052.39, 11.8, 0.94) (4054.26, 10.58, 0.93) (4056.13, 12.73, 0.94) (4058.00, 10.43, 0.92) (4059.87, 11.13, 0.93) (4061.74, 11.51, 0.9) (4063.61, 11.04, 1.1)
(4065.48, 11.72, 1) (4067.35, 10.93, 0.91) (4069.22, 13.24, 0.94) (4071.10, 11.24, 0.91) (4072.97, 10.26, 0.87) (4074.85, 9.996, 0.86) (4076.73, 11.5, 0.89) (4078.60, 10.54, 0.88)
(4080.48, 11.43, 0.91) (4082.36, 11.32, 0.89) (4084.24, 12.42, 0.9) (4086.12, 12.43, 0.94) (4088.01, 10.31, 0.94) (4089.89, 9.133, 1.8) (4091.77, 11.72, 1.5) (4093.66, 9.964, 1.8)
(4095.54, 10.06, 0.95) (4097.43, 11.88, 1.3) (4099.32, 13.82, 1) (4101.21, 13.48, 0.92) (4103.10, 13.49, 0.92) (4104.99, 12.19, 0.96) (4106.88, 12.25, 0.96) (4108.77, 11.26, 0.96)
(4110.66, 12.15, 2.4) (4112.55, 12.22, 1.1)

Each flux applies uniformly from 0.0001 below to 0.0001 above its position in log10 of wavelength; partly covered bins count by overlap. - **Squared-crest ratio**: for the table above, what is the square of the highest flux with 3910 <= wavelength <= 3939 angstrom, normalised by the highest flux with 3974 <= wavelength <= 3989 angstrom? 15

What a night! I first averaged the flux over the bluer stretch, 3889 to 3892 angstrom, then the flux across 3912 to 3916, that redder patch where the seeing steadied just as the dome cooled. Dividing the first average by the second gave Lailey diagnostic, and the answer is 1.14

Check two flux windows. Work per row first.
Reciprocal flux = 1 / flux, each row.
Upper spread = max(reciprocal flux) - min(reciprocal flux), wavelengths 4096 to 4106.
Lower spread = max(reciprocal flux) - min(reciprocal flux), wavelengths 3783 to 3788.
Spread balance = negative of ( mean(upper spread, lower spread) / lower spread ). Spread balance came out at -0.9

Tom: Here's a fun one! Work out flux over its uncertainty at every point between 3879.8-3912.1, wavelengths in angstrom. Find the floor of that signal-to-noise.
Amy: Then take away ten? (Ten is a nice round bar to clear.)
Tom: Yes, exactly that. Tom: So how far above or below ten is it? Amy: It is -1.1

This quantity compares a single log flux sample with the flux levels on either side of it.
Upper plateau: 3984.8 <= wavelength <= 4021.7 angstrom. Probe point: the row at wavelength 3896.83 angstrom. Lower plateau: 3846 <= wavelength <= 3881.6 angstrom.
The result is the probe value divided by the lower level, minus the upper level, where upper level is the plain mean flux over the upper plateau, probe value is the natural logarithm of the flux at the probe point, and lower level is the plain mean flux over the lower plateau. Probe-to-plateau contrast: -11.6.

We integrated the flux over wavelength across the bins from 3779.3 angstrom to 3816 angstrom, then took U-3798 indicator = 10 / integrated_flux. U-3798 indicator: 0.020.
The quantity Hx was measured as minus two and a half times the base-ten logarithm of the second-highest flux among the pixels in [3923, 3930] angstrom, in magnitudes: -2.74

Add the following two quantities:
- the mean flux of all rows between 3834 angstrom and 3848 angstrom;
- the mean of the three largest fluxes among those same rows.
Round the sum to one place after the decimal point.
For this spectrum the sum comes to 26.1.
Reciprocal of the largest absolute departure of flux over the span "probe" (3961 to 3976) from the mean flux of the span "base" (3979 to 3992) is 0.23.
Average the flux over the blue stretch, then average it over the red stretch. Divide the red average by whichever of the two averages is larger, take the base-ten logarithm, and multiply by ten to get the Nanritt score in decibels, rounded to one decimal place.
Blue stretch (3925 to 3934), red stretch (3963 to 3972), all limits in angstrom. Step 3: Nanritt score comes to 0.0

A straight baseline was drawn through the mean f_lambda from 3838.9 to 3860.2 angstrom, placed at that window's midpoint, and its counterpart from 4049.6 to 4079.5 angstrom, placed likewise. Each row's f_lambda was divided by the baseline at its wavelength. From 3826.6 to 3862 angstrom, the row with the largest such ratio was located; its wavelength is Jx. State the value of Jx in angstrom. 3861.10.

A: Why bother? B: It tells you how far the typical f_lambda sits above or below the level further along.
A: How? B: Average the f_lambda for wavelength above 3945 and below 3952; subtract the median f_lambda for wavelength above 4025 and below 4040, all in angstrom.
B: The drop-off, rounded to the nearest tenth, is 1.2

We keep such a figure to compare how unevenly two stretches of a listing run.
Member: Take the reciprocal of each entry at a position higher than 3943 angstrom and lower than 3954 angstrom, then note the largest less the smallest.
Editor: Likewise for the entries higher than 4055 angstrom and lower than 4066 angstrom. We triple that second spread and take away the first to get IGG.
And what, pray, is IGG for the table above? 0.037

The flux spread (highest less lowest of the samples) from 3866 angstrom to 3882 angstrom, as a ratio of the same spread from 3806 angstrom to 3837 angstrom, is 2.6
